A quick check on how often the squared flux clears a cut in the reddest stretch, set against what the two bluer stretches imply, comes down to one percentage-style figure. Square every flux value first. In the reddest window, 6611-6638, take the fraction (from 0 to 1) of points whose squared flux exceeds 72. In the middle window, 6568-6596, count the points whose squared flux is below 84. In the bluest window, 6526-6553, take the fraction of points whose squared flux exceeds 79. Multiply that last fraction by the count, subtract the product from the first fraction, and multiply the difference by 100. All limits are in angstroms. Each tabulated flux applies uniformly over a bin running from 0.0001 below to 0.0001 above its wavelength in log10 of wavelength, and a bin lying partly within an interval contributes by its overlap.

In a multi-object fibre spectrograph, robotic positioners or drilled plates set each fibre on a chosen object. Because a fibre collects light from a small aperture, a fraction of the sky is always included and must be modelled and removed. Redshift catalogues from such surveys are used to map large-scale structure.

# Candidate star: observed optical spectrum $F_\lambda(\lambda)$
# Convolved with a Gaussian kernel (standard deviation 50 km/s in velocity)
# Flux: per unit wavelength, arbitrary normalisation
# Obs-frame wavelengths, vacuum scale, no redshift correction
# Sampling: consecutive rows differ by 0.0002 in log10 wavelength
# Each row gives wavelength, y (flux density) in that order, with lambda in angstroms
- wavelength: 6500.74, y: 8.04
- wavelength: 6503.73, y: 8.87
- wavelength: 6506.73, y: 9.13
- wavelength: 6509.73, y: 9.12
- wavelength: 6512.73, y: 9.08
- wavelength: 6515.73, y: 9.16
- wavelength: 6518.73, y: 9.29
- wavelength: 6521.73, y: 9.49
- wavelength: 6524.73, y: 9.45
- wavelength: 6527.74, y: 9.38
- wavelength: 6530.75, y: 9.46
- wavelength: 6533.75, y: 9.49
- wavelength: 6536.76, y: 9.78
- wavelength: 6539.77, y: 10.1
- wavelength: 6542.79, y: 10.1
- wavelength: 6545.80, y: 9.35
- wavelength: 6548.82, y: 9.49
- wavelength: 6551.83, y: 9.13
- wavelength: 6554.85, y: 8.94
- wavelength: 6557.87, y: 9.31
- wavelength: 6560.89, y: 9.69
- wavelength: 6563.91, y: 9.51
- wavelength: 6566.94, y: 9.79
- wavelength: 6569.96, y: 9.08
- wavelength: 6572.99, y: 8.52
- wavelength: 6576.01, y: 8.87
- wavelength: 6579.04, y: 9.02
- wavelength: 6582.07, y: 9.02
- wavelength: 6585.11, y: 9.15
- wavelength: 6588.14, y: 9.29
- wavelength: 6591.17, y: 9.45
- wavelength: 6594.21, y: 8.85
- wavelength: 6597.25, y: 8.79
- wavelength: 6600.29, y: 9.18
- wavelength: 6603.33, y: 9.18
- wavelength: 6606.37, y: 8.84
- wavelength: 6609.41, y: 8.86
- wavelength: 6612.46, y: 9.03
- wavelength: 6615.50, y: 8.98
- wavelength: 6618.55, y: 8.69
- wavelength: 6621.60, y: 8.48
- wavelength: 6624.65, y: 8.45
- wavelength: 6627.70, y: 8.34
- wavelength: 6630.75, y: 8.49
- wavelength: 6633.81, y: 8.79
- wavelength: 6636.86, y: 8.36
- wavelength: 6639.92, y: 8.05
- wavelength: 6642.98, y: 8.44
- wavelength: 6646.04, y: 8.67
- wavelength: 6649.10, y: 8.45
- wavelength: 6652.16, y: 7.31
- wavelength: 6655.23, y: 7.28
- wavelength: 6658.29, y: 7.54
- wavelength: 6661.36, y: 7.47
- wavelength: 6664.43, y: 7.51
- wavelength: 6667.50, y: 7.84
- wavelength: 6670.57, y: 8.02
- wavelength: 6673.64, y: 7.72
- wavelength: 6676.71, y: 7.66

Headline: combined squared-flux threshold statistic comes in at -644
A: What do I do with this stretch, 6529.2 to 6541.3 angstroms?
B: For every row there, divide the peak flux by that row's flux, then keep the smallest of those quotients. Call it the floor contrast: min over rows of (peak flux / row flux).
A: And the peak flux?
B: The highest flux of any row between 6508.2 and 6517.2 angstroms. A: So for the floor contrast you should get 0.91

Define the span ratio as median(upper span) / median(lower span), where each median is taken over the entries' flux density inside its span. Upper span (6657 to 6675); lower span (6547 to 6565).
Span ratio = 0.81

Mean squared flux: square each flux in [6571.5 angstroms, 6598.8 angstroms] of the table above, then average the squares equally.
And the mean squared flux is 81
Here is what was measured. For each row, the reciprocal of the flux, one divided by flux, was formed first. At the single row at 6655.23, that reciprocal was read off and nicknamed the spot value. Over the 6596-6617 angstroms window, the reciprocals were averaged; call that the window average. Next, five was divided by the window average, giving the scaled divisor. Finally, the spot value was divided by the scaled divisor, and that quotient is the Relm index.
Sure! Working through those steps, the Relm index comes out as 0.0031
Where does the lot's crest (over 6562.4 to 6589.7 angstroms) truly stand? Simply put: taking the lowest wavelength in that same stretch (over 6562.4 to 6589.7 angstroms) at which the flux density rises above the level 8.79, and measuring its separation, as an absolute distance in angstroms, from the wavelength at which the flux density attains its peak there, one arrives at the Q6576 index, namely 3.0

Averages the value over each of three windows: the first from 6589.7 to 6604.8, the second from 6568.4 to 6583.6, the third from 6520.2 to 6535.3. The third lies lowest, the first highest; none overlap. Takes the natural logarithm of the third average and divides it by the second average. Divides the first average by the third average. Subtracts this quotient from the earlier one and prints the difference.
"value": -0.71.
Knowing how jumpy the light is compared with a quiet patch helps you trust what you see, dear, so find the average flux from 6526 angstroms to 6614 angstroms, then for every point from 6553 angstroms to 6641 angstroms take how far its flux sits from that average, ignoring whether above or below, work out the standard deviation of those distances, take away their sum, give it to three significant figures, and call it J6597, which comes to -12.3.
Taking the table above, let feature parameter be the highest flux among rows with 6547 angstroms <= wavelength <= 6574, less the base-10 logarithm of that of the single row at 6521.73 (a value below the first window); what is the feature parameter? 8.8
